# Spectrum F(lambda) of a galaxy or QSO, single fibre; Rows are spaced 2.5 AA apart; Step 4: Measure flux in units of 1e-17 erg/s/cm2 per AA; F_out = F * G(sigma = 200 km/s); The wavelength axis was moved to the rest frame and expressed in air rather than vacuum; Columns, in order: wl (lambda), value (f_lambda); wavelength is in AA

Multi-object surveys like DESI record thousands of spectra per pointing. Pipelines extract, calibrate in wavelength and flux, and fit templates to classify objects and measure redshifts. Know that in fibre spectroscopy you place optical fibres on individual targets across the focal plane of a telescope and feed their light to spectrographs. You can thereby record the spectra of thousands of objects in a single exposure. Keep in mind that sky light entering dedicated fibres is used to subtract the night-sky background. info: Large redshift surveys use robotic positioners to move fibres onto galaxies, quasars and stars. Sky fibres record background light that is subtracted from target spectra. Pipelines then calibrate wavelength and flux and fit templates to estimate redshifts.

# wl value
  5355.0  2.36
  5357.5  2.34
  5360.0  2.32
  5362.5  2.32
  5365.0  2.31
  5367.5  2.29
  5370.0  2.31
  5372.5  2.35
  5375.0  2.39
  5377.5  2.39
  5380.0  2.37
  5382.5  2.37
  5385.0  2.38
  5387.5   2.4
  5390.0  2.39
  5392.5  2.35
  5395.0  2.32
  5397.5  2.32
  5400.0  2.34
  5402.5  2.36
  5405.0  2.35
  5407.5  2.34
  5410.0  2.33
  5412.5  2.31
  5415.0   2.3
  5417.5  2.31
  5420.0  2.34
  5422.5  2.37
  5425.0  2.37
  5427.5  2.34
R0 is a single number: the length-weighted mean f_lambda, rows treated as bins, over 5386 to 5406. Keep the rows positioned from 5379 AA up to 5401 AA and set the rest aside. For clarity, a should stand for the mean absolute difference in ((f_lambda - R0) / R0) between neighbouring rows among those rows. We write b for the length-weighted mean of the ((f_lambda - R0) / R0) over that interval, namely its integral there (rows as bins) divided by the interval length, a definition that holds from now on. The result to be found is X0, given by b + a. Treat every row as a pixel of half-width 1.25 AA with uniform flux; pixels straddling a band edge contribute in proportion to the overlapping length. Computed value 0.009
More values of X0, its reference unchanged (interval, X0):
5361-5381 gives 0.003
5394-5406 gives -0.001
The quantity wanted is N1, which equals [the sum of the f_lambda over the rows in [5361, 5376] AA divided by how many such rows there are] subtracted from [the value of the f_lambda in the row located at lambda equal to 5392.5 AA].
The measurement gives 0.022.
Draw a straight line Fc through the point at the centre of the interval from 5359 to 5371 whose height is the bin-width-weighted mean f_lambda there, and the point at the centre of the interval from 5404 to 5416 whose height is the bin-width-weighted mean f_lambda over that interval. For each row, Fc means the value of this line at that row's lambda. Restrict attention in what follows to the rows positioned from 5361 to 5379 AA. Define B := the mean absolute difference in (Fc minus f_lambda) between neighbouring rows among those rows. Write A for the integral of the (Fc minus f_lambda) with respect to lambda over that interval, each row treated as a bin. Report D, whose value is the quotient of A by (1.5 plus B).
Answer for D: -0.3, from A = -0.5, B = 0.022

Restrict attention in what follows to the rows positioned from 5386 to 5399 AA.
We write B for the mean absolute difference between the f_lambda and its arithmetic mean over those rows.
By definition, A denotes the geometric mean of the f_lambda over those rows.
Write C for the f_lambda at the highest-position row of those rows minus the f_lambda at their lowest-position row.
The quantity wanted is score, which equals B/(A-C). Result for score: 0.0128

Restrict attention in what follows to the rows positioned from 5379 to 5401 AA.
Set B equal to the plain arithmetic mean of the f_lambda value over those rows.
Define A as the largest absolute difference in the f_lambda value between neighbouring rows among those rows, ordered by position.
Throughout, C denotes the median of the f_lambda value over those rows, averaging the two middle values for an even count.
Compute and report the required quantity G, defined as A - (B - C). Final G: 0.050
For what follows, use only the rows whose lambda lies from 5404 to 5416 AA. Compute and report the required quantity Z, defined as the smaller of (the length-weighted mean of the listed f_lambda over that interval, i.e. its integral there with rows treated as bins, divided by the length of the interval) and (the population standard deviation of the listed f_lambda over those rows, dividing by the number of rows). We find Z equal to 0.019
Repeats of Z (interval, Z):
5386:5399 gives 0.034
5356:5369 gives 0.016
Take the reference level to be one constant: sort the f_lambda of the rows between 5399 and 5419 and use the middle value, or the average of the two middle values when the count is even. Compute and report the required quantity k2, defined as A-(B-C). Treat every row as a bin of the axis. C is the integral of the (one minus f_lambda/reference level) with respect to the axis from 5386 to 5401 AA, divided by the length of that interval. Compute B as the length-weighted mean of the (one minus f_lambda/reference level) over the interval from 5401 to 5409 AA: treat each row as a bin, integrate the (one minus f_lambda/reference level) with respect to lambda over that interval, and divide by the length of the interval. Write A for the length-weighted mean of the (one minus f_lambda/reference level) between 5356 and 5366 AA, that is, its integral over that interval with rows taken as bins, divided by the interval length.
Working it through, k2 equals 0.00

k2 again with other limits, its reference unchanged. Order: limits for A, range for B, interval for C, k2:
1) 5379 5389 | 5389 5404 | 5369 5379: -0.03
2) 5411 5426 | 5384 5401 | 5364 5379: 0.01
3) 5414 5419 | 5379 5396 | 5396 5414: 0.03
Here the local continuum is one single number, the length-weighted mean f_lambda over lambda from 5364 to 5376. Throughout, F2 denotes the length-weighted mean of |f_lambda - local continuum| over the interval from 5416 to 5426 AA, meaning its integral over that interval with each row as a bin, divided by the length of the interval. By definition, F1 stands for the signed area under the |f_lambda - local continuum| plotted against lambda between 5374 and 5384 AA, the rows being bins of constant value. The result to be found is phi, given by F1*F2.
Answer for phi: 0.0140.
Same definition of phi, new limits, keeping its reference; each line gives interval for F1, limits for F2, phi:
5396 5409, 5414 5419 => 0.0049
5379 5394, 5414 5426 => 0.0196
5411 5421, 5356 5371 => 0.0035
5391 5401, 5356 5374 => 0.0026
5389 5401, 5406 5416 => 0.0038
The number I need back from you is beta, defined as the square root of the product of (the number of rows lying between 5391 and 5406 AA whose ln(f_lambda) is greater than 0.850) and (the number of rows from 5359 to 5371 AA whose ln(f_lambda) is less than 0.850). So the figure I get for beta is 4.5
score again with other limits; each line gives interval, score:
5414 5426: 0.0116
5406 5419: 0.0058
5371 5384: 0.0054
